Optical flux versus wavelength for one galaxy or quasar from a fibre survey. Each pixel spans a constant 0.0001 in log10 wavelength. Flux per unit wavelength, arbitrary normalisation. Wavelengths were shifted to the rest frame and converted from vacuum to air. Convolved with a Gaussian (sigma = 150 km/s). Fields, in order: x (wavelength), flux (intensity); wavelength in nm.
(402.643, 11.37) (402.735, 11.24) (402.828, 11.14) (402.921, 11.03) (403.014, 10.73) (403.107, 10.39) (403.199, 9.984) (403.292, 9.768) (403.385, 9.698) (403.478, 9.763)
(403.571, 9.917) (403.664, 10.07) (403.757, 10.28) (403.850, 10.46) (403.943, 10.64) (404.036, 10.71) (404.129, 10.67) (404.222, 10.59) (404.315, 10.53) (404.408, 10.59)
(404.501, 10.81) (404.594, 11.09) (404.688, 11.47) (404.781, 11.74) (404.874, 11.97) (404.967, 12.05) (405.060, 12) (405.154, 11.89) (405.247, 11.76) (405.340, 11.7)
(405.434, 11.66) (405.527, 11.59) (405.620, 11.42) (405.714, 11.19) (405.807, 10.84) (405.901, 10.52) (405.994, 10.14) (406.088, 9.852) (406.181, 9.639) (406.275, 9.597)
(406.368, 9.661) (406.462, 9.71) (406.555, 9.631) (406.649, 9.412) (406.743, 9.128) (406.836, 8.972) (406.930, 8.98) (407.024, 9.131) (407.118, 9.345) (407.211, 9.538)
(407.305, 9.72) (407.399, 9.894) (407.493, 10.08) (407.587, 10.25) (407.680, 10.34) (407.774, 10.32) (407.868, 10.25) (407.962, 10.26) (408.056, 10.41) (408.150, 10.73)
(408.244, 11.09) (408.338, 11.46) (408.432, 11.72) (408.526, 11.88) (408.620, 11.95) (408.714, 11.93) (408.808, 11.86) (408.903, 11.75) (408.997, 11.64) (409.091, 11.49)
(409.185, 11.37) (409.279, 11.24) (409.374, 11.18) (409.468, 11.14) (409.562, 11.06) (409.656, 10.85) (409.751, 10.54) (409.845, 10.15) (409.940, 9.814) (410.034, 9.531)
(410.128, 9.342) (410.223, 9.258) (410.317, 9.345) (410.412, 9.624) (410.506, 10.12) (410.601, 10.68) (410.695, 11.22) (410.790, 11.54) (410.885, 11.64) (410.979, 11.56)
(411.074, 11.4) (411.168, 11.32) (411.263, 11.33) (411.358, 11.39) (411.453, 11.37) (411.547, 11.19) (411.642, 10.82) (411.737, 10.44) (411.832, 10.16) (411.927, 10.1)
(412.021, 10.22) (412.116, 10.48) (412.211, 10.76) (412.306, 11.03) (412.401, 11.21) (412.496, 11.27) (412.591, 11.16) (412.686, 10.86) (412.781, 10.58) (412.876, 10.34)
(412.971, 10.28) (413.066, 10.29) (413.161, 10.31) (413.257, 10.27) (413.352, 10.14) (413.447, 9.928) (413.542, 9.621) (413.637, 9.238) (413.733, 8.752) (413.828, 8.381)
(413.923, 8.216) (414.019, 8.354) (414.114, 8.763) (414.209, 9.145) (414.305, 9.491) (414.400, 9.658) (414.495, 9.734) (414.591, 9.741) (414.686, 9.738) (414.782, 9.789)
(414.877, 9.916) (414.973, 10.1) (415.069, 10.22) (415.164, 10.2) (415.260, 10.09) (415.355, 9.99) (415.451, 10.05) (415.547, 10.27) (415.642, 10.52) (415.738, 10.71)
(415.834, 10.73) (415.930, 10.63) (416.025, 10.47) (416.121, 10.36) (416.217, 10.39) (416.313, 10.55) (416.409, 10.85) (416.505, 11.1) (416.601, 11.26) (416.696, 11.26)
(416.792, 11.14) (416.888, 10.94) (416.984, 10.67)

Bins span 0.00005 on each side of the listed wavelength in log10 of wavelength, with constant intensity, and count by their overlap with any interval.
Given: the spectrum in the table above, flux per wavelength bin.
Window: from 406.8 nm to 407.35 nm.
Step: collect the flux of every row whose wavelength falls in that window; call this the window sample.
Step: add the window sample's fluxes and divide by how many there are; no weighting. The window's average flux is 9.3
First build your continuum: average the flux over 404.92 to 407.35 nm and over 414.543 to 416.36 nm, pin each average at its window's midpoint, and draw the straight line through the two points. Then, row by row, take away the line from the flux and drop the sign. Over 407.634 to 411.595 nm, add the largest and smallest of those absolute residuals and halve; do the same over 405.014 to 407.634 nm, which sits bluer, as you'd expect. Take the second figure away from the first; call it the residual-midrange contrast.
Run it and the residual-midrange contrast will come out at 0.0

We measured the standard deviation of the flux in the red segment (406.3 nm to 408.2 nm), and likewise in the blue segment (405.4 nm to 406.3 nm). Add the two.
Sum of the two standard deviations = 1.3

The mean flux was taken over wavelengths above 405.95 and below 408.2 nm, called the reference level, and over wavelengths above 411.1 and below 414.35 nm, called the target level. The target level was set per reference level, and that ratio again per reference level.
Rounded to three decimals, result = 0.107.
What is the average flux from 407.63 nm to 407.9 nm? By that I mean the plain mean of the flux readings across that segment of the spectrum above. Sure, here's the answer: 10.3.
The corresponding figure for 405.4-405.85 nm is 11.3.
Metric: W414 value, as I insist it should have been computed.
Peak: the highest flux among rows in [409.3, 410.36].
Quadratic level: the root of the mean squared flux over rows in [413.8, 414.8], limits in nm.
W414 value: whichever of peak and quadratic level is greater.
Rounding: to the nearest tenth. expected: 11.2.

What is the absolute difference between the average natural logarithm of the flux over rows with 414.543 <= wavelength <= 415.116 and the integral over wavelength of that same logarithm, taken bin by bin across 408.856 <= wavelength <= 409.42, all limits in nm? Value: 0.92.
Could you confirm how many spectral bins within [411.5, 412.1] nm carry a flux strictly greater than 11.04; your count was 1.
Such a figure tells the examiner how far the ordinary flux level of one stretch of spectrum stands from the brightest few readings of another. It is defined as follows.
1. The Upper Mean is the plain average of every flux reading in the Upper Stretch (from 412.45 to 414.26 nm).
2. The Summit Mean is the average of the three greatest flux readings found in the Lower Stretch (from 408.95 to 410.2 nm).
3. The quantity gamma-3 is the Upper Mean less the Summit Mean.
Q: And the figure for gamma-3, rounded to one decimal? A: -1.7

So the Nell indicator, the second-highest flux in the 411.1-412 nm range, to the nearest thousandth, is 11.370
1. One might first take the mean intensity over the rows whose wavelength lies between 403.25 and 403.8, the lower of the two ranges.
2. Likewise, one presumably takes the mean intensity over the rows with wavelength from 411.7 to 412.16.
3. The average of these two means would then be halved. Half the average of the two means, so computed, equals 5.05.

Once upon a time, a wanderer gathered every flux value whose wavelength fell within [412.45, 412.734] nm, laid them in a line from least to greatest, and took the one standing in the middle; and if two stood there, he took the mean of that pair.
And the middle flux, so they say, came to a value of 11.2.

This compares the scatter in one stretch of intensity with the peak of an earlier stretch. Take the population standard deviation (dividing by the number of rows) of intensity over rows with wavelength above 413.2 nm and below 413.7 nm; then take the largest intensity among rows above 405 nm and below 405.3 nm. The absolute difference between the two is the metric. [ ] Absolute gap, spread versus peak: 11.6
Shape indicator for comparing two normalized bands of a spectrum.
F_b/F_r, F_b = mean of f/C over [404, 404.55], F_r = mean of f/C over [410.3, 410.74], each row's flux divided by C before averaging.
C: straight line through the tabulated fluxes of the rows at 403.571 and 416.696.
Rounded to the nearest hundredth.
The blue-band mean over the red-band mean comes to 1.11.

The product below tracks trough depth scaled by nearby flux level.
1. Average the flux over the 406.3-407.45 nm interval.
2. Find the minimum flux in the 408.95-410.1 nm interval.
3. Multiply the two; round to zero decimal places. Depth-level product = 90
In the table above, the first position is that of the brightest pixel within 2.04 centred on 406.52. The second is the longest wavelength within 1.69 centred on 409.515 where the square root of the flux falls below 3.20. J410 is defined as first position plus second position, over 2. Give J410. 407.92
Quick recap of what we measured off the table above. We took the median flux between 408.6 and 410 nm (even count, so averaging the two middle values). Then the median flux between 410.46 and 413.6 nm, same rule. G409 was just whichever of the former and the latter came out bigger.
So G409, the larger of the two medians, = 11.2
